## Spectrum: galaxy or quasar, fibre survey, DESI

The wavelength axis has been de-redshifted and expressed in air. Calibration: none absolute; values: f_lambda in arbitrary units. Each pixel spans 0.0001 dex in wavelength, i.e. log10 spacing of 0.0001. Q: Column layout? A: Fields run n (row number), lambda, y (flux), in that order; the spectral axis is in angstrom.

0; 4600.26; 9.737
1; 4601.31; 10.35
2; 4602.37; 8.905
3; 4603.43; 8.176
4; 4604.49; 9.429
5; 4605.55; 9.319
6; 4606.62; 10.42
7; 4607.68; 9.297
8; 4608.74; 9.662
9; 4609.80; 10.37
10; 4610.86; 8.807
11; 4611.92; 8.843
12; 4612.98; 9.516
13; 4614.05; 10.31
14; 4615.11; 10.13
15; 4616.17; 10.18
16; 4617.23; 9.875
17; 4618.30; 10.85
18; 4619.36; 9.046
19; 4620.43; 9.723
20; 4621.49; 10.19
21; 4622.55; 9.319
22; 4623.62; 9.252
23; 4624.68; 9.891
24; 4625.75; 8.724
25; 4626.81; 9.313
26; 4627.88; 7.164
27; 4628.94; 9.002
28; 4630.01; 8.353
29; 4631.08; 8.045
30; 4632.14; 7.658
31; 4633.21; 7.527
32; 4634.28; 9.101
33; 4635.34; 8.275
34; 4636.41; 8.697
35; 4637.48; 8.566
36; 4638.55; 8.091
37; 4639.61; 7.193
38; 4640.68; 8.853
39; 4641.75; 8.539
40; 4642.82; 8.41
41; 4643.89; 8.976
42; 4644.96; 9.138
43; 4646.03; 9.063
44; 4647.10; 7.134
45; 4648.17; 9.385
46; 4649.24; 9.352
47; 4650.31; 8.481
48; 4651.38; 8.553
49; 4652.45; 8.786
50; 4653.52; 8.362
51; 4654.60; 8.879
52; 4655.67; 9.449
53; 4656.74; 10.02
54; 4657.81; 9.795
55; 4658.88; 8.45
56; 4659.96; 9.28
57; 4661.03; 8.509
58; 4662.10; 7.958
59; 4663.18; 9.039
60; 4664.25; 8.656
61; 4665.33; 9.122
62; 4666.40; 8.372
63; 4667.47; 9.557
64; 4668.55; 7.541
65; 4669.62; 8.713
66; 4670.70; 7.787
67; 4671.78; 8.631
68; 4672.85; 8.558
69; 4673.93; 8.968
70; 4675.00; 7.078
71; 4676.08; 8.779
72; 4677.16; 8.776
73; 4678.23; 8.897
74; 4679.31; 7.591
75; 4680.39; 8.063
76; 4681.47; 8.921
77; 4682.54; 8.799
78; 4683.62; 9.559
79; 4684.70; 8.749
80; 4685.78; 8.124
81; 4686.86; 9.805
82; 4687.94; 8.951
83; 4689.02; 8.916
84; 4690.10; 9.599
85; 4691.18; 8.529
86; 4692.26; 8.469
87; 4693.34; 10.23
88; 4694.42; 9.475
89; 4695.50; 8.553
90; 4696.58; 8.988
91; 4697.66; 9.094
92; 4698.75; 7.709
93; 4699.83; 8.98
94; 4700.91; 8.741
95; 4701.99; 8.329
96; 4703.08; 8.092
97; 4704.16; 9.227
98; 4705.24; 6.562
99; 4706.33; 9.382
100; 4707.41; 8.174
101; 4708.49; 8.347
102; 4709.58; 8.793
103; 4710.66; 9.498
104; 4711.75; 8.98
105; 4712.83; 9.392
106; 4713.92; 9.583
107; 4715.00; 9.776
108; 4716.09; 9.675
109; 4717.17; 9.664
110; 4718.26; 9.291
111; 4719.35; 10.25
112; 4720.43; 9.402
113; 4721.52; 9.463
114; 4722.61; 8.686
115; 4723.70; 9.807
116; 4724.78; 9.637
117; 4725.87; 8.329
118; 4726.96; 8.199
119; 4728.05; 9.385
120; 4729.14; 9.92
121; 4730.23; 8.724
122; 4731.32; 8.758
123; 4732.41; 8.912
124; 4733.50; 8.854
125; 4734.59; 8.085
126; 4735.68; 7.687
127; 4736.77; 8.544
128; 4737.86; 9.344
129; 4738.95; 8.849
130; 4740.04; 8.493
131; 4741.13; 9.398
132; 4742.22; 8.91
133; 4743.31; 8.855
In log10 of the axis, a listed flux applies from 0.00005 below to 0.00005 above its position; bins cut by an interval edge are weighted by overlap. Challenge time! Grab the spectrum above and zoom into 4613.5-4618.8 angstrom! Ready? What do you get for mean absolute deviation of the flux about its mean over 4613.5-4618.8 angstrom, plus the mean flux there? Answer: 10.5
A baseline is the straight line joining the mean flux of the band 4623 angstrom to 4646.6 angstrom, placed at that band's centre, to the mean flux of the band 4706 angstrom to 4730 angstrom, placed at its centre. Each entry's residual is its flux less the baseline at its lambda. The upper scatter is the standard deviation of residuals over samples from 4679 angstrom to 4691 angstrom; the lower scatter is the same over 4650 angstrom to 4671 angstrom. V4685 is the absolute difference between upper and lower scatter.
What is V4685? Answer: 0.01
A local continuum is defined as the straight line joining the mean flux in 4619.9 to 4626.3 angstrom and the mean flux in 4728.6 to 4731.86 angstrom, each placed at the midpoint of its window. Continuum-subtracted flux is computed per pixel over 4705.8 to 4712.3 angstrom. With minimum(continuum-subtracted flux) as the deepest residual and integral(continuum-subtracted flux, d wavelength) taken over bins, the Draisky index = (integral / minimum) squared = 4.7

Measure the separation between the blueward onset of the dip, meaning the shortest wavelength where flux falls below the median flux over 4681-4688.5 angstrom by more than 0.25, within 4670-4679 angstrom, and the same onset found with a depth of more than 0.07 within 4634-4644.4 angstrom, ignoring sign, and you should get 35.4 angstrom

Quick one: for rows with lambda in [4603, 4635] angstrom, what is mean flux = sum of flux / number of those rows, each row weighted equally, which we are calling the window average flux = 9.2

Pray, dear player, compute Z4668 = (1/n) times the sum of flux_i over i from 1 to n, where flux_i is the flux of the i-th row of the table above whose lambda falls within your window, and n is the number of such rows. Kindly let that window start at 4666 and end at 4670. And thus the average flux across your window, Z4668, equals 8.55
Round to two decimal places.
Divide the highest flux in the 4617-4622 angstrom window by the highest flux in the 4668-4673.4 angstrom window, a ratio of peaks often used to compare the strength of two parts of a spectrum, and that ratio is 1.25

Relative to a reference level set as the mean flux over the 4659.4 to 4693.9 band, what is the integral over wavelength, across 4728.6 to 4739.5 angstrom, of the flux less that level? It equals 0.7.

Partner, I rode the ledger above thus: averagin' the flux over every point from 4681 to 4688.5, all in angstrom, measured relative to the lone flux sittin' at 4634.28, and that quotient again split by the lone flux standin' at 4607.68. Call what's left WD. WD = 0.106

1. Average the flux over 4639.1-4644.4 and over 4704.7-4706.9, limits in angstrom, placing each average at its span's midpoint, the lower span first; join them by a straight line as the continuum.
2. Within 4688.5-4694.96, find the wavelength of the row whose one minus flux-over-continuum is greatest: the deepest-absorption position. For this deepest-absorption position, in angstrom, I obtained 4692.26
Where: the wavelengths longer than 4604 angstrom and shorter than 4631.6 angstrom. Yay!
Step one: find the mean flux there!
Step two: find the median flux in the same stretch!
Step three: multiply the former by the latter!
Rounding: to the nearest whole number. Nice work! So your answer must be 88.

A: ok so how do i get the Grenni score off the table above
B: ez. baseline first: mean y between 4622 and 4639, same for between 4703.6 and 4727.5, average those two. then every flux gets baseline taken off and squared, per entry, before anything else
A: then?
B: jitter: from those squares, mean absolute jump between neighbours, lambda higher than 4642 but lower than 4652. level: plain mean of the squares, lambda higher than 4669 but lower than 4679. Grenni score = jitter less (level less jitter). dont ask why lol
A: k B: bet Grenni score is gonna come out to 1.0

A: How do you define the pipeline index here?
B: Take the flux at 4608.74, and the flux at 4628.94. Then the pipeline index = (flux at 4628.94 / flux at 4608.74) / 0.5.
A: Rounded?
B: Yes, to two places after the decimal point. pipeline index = 1.86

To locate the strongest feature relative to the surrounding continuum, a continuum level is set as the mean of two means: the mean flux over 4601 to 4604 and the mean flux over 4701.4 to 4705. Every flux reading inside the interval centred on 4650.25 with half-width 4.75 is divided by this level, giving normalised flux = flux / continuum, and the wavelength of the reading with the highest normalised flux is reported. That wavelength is 4648.17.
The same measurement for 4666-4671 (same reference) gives 4667.47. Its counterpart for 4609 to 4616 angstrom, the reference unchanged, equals 4609.80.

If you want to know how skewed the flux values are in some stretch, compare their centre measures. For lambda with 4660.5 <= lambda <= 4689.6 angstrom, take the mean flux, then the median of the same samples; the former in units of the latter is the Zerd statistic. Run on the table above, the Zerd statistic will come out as 0.984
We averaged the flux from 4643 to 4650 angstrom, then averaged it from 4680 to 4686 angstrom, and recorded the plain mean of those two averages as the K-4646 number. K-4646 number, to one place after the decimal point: 8.8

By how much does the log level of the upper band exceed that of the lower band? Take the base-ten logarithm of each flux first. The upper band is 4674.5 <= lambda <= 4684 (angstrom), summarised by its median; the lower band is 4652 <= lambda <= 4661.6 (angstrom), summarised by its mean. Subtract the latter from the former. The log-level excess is -0.013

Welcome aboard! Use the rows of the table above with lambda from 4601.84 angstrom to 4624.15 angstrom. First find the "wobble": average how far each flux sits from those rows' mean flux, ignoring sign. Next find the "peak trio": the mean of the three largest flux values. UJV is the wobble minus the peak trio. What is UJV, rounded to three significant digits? -10.0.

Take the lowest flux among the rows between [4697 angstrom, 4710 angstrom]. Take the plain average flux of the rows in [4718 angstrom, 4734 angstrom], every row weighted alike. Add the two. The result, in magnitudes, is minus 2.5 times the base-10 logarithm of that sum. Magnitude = -2.99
